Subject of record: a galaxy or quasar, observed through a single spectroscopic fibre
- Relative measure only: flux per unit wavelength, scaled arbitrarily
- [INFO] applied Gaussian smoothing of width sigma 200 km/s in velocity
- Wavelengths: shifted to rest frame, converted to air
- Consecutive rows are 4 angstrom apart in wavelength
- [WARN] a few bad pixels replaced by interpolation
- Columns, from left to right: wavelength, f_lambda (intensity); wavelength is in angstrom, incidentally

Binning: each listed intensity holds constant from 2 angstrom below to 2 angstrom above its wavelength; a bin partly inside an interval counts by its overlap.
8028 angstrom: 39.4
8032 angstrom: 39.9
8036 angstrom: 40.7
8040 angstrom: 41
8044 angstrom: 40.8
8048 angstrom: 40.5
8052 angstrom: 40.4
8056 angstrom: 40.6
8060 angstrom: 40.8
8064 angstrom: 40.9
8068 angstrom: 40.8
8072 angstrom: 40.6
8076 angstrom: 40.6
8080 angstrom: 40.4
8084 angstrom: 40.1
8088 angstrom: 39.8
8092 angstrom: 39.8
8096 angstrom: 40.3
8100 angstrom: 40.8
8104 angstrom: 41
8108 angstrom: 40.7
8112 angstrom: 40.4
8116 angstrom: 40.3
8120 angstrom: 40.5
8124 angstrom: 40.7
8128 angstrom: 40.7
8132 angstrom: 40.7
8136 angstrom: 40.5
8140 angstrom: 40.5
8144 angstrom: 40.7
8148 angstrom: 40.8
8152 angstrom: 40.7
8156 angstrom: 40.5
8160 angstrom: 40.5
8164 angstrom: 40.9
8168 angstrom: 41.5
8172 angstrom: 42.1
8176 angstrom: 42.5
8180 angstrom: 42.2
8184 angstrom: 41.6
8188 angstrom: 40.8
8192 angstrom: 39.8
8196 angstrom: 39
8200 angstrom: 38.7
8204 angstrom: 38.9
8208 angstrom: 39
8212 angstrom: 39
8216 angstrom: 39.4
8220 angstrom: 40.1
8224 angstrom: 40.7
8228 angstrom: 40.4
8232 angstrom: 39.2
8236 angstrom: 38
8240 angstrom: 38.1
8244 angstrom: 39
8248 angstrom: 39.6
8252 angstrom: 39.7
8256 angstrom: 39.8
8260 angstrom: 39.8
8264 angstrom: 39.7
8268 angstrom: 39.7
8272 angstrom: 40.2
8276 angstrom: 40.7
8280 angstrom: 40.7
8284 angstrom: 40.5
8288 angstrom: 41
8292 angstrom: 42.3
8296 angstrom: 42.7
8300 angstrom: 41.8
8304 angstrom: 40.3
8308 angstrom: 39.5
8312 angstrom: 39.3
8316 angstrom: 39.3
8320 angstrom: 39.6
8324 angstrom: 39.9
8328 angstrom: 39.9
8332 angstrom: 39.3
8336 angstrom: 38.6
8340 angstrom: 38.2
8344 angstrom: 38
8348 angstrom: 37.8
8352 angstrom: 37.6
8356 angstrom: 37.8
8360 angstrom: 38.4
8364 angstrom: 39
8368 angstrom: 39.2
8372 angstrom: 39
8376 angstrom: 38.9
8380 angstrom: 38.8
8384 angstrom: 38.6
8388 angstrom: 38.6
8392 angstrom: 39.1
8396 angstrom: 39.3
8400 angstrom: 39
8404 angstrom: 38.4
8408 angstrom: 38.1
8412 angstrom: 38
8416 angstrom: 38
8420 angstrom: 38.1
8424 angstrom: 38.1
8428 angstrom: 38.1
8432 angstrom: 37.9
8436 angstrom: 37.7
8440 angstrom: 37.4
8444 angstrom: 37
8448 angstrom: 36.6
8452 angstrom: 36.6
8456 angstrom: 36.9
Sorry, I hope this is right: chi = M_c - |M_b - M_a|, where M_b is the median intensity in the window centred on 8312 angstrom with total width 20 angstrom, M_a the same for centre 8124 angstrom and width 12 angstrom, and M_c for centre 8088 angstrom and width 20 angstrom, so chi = 38.9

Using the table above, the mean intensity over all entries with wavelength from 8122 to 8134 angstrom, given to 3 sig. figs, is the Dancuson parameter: 40.7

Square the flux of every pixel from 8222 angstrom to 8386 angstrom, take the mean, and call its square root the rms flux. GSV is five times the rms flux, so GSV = 198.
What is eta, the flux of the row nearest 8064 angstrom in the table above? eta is 40.9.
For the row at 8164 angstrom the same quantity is 40.9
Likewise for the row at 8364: 39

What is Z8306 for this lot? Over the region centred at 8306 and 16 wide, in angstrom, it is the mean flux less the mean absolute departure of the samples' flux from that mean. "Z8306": 39.4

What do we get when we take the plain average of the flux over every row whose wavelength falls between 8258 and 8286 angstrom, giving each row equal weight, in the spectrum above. 40.2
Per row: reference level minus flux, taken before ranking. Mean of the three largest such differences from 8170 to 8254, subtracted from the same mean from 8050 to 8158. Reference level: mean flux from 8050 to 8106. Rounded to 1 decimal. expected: -1.6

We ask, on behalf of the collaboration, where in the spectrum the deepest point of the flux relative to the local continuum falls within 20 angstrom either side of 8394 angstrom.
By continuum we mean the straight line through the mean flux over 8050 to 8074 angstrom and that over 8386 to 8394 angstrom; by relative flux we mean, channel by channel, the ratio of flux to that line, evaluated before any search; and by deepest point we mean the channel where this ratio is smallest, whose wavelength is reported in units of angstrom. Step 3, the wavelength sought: 8412 angstrom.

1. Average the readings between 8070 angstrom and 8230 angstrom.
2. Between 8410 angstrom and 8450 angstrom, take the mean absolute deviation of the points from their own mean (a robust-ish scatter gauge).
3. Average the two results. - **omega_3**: 20.4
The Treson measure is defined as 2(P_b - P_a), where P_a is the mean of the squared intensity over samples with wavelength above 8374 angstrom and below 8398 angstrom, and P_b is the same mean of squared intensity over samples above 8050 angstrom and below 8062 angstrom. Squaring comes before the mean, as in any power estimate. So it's 273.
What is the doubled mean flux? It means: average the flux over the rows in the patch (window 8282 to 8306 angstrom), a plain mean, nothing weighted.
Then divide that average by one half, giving 82.9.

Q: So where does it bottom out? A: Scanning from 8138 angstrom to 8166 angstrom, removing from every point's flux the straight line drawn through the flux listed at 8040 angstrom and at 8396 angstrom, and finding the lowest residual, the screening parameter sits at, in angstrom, 8140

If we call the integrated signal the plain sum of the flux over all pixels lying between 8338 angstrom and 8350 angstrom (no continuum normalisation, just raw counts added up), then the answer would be 114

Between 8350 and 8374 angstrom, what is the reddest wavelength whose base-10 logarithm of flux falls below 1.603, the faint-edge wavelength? 8372 angstrom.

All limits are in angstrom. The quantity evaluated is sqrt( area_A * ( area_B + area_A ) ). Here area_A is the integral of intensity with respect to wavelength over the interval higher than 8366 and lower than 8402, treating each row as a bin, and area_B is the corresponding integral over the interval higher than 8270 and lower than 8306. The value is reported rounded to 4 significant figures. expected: 2010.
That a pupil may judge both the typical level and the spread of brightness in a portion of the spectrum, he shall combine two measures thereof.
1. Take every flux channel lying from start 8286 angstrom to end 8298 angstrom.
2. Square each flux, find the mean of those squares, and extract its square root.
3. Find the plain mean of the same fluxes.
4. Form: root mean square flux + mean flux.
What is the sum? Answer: 84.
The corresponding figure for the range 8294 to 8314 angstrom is 81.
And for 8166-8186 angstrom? 84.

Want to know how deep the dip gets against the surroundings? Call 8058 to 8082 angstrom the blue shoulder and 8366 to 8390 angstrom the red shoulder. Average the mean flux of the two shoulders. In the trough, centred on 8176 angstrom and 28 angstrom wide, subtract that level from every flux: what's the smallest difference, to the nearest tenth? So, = 1.0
